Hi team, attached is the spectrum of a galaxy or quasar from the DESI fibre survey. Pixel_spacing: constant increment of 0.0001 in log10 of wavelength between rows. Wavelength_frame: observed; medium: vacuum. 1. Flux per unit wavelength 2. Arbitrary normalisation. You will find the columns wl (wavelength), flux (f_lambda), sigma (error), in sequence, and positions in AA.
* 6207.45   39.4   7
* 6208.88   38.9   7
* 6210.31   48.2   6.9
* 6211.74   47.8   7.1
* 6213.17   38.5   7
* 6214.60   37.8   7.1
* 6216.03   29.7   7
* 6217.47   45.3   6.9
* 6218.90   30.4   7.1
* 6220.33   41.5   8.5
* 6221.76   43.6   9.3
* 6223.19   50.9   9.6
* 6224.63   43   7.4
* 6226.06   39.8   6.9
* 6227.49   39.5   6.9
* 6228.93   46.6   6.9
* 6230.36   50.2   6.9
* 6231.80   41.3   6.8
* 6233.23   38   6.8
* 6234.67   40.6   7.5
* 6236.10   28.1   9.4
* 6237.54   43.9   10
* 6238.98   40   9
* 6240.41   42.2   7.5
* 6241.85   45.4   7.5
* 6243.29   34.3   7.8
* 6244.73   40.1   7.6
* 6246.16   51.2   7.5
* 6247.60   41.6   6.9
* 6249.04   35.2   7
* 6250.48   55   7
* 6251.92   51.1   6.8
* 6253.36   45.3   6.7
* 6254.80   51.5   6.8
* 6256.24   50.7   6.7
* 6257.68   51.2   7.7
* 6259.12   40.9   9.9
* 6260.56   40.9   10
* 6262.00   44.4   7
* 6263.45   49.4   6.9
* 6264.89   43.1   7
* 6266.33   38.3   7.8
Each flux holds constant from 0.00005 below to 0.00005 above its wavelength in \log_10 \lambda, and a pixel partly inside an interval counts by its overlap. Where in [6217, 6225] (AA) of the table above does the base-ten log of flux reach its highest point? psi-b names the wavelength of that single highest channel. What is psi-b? 6223.19 AA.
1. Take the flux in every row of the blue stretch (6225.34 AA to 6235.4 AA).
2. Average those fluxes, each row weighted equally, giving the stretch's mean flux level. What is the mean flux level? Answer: 42.3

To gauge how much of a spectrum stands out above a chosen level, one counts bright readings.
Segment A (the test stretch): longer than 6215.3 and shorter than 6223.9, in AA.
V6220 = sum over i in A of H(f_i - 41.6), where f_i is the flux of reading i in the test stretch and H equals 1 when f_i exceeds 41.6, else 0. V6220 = 3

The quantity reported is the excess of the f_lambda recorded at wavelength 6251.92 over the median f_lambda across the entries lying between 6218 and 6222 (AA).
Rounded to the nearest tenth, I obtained 9.6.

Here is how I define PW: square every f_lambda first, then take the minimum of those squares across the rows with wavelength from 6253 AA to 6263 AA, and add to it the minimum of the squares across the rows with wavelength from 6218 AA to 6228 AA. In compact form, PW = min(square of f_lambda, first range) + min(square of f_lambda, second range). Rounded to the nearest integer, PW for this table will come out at 2597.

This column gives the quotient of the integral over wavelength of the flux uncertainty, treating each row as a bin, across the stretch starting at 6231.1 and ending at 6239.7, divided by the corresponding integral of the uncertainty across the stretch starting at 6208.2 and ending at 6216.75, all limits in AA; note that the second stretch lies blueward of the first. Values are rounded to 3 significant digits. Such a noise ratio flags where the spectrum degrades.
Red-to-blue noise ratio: 1.18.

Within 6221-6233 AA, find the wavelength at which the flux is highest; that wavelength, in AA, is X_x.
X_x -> 6223.19 AA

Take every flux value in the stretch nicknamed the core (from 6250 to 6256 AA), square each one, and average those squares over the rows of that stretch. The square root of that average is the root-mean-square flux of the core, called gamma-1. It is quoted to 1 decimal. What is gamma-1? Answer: 50.8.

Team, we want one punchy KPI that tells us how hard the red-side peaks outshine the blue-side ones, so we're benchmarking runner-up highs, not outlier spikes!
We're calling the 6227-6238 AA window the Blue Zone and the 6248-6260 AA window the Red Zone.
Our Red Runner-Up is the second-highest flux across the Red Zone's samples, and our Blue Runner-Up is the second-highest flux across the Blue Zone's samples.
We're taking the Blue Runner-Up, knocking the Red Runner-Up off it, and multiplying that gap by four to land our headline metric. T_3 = -20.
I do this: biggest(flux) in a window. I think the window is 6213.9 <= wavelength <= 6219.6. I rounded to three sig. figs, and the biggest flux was 45.3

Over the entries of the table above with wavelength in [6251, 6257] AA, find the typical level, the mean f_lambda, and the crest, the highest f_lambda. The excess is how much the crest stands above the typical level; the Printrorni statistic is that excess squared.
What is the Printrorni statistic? 3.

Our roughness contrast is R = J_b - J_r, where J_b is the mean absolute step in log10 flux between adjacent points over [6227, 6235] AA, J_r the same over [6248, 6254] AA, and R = -0.04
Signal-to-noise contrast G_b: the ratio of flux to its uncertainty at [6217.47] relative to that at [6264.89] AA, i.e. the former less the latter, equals 0.4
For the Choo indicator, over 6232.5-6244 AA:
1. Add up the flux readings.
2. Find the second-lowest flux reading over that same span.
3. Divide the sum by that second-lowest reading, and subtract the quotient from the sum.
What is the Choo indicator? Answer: 303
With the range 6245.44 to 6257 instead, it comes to 372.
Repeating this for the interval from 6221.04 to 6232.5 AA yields 346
